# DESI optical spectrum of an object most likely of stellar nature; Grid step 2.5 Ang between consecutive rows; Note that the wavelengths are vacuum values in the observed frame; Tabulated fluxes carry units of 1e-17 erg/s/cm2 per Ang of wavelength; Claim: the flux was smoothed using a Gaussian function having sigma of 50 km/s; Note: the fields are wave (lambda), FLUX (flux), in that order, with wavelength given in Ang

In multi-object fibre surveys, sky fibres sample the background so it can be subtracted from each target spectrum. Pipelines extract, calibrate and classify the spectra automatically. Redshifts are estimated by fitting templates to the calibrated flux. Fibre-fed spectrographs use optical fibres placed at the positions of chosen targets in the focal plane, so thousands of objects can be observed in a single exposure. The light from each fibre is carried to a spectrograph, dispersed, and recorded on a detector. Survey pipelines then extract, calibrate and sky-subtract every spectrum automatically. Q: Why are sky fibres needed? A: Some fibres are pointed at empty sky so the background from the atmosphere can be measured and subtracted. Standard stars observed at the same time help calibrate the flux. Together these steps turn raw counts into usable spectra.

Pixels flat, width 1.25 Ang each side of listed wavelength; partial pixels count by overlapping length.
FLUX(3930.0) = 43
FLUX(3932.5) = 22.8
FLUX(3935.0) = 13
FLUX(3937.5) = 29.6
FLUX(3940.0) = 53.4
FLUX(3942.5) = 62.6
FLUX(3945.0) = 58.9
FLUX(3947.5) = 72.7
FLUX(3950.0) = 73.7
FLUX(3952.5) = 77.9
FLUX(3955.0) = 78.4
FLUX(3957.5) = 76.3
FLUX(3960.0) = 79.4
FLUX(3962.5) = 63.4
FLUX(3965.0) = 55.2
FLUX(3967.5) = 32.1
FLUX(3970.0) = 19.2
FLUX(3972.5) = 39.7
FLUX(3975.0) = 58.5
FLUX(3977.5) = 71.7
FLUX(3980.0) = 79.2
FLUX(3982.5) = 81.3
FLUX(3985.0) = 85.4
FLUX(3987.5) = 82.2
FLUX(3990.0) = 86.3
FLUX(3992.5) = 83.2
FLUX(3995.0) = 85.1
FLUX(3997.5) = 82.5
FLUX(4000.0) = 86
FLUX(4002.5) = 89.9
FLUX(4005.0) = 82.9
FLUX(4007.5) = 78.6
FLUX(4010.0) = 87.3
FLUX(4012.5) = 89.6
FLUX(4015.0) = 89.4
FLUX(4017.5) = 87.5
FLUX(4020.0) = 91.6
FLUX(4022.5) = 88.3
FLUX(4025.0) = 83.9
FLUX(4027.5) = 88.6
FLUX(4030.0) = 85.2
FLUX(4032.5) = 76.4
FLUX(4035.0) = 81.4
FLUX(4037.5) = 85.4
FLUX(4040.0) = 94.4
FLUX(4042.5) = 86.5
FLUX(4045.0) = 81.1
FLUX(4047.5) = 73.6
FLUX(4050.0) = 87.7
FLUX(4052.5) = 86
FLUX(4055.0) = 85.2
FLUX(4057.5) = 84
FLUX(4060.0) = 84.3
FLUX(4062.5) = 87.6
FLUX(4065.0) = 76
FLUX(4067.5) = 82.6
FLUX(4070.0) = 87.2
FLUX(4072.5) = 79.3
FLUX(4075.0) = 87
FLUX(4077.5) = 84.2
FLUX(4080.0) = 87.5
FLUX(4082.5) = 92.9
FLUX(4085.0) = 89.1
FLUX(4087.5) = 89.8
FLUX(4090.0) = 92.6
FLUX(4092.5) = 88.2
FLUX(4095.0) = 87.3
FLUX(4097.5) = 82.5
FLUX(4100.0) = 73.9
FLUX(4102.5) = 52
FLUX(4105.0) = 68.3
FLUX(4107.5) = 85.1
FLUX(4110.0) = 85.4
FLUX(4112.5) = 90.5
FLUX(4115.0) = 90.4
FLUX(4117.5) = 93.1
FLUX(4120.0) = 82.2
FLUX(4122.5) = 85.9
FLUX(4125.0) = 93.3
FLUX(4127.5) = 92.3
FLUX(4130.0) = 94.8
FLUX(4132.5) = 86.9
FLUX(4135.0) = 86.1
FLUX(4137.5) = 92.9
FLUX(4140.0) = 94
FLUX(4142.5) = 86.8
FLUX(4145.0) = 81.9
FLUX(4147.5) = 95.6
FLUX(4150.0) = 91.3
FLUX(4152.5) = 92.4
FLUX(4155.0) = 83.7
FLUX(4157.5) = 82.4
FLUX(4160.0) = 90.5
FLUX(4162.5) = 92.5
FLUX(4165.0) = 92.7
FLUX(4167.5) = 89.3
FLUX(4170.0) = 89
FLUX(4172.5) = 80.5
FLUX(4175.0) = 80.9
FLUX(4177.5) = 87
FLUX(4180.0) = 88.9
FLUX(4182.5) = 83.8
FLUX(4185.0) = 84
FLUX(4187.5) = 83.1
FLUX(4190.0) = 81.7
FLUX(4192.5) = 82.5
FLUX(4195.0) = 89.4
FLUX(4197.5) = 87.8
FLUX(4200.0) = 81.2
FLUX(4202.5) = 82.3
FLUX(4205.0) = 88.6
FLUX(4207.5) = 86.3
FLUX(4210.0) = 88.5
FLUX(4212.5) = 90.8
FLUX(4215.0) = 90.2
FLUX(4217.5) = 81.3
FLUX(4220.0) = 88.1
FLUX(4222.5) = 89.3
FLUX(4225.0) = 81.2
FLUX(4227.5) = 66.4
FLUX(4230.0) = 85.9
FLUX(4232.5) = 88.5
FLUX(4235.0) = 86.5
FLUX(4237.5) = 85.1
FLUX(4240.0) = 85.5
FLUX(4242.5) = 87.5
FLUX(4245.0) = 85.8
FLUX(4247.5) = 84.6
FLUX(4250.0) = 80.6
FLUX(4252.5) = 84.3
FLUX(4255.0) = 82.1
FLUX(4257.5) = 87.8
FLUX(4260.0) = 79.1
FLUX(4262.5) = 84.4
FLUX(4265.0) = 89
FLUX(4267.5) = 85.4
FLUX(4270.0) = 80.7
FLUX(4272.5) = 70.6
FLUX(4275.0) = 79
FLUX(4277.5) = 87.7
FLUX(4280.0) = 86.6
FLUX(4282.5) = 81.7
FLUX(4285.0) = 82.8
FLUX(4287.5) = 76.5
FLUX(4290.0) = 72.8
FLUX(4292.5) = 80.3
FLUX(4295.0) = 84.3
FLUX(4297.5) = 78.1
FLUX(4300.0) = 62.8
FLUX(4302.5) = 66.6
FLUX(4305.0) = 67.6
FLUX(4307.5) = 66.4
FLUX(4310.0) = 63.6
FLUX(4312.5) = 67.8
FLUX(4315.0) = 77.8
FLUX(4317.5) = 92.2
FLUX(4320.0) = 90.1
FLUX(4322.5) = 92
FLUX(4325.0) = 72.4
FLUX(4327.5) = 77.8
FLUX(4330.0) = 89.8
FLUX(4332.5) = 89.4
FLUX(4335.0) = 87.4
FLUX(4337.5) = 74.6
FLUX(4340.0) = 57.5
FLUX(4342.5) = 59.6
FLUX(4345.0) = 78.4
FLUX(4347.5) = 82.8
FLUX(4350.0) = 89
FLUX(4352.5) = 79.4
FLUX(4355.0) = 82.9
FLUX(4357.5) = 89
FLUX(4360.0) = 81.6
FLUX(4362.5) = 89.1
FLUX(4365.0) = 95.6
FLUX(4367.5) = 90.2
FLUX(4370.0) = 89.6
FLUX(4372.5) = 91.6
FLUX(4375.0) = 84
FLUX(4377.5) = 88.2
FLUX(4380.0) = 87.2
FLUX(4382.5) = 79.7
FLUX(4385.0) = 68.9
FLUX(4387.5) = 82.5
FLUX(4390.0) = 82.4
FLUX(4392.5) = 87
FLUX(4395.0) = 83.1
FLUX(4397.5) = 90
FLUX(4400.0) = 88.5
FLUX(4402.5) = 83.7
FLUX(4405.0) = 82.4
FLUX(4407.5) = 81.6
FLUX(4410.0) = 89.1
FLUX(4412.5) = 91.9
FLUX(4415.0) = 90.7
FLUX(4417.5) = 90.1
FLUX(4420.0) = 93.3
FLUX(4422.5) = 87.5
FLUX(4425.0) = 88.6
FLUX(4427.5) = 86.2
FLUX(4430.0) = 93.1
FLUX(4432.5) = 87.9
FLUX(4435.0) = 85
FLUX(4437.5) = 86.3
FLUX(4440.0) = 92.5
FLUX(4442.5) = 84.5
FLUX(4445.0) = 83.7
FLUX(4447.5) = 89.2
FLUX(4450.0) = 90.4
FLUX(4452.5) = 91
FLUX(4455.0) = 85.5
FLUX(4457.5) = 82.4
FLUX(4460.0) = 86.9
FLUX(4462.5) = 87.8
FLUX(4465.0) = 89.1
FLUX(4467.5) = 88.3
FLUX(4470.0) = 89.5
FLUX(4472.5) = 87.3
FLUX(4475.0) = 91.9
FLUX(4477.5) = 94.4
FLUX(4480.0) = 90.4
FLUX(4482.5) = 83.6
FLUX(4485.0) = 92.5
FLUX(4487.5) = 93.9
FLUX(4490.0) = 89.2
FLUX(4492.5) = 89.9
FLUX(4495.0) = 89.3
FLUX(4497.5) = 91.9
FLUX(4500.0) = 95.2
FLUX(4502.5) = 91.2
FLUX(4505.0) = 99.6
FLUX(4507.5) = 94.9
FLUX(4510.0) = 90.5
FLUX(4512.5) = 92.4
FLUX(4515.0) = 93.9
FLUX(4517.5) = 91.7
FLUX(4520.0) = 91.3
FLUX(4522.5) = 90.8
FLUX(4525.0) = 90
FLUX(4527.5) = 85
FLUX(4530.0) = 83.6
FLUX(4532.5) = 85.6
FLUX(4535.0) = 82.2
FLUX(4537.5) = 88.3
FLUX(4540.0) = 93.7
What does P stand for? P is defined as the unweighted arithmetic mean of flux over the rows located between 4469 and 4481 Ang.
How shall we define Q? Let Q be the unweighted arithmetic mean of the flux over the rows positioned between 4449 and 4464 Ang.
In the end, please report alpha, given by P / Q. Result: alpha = 1.04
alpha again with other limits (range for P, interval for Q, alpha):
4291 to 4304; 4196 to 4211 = 0.87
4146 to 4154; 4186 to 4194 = 1.13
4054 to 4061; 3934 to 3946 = 1.94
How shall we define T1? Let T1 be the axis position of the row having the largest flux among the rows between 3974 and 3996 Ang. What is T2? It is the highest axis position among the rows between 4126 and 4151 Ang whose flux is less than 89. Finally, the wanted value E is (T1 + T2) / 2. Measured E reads 4067.5 Ang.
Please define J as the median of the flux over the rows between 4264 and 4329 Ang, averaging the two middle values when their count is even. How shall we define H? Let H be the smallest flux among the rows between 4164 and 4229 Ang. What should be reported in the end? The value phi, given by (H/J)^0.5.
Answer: 0.92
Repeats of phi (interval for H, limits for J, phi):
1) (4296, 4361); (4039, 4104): 0.82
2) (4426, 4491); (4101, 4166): 0.95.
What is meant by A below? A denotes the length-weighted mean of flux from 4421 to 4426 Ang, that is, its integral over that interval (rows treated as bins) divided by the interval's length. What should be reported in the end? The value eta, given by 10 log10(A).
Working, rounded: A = 88.3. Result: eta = 19.46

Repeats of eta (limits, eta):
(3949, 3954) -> 18.81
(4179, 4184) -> 19.35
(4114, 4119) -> 19.61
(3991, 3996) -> 19.25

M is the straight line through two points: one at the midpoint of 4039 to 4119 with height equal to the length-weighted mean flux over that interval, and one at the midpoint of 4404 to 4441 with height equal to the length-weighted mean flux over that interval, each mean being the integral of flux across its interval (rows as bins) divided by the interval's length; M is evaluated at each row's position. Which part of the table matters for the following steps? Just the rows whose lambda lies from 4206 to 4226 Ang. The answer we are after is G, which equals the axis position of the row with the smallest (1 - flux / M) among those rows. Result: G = 4212.5 Ang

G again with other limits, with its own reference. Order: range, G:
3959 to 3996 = 3990.0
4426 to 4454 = 4430.0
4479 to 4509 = 4505.0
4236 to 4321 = 4317.5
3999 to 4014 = 4002.5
